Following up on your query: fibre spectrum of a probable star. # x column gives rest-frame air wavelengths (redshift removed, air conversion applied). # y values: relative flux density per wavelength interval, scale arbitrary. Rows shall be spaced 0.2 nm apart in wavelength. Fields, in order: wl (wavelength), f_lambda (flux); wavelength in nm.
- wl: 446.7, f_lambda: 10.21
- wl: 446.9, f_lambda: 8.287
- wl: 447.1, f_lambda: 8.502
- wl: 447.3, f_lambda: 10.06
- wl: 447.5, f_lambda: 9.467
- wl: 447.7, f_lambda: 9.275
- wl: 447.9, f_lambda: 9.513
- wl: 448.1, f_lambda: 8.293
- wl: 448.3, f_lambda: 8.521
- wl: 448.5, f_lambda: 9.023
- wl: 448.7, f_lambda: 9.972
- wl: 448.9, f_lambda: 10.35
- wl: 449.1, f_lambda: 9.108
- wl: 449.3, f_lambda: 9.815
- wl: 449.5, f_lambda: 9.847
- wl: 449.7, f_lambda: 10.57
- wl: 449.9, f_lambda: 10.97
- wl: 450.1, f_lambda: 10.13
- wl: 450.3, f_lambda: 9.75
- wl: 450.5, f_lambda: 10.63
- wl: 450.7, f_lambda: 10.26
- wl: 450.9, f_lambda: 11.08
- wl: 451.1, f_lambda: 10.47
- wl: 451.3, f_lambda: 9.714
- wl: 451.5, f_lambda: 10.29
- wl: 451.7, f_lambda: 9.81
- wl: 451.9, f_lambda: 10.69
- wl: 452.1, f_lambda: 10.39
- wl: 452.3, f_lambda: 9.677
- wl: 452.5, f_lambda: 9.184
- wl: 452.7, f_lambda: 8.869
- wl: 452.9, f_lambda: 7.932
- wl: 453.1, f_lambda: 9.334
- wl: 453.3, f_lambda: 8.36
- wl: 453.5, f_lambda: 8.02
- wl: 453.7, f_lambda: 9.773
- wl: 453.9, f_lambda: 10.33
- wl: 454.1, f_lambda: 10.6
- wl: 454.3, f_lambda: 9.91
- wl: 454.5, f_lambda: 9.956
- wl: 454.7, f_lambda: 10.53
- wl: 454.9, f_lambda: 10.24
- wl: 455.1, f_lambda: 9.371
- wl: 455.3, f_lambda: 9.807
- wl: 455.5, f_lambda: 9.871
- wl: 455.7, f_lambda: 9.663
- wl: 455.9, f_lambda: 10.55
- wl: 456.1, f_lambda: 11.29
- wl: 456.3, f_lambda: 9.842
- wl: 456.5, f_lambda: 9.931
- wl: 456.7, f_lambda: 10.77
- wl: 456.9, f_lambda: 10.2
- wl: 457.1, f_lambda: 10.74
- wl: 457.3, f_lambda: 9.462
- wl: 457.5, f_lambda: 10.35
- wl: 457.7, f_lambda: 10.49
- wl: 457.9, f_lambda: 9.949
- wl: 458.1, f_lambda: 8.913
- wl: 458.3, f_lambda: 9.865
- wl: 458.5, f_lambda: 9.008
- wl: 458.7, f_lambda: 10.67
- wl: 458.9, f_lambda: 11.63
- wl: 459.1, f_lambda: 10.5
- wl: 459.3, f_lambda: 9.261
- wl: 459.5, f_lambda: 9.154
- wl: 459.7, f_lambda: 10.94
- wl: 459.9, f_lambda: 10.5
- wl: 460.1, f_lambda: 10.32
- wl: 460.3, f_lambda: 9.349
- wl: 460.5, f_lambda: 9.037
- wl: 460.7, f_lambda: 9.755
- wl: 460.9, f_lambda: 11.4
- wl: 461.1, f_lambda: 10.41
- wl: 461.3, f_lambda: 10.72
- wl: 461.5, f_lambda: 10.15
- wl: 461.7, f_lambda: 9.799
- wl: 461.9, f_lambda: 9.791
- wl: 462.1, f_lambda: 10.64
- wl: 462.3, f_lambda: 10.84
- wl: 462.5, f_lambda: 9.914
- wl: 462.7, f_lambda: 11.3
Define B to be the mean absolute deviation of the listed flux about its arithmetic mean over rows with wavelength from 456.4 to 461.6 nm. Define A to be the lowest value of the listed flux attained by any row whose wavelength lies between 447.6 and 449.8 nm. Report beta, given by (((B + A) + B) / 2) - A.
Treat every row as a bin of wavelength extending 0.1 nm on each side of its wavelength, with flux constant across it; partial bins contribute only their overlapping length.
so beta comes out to -3.5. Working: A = 8.293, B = 0.60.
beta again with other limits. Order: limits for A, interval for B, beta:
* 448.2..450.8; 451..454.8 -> -3.6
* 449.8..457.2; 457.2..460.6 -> -3.3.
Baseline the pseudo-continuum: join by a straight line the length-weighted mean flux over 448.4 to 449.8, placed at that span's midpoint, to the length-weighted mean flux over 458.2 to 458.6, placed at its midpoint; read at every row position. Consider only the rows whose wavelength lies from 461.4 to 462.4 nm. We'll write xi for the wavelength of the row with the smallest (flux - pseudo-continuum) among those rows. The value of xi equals 461.7 nm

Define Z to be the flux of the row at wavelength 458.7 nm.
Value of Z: 10.67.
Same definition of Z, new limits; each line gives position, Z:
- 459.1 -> 10.5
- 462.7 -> 11.3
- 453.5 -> 8.02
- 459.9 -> 10.5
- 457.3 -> 9.462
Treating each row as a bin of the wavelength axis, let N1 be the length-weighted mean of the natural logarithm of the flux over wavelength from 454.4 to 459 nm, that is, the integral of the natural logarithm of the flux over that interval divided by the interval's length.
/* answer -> 2.31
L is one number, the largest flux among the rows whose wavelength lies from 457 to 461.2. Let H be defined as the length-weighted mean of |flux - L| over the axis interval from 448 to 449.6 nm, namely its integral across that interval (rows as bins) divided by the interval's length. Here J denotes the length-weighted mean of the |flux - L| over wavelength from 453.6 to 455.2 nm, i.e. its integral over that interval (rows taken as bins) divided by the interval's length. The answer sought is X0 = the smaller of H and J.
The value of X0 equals 1.54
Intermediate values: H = 2.26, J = 1.54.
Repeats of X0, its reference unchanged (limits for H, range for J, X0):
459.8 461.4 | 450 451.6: 1.34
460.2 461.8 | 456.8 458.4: 1.55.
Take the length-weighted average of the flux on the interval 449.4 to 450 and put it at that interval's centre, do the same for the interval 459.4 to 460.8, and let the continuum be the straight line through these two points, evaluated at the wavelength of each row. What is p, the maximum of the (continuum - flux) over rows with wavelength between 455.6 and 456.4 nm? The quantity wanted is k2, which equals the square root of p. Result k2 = 0.67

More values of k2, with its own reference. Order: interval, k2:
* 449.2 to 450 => 0.82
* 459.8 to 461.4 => 0.90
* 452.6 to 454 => 1.53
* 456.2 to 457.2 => 0.49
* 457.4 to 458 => 0.21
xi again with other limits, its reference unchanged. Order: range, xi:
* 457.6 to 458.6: 458.1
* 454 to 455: 454.3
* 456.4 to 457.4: 457.3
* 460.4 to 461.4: 460.5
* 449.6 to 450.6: 450.3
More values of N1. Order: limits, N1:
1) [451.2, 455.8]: 2.27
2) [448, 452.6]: 2.29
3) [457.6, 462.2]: 2.31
